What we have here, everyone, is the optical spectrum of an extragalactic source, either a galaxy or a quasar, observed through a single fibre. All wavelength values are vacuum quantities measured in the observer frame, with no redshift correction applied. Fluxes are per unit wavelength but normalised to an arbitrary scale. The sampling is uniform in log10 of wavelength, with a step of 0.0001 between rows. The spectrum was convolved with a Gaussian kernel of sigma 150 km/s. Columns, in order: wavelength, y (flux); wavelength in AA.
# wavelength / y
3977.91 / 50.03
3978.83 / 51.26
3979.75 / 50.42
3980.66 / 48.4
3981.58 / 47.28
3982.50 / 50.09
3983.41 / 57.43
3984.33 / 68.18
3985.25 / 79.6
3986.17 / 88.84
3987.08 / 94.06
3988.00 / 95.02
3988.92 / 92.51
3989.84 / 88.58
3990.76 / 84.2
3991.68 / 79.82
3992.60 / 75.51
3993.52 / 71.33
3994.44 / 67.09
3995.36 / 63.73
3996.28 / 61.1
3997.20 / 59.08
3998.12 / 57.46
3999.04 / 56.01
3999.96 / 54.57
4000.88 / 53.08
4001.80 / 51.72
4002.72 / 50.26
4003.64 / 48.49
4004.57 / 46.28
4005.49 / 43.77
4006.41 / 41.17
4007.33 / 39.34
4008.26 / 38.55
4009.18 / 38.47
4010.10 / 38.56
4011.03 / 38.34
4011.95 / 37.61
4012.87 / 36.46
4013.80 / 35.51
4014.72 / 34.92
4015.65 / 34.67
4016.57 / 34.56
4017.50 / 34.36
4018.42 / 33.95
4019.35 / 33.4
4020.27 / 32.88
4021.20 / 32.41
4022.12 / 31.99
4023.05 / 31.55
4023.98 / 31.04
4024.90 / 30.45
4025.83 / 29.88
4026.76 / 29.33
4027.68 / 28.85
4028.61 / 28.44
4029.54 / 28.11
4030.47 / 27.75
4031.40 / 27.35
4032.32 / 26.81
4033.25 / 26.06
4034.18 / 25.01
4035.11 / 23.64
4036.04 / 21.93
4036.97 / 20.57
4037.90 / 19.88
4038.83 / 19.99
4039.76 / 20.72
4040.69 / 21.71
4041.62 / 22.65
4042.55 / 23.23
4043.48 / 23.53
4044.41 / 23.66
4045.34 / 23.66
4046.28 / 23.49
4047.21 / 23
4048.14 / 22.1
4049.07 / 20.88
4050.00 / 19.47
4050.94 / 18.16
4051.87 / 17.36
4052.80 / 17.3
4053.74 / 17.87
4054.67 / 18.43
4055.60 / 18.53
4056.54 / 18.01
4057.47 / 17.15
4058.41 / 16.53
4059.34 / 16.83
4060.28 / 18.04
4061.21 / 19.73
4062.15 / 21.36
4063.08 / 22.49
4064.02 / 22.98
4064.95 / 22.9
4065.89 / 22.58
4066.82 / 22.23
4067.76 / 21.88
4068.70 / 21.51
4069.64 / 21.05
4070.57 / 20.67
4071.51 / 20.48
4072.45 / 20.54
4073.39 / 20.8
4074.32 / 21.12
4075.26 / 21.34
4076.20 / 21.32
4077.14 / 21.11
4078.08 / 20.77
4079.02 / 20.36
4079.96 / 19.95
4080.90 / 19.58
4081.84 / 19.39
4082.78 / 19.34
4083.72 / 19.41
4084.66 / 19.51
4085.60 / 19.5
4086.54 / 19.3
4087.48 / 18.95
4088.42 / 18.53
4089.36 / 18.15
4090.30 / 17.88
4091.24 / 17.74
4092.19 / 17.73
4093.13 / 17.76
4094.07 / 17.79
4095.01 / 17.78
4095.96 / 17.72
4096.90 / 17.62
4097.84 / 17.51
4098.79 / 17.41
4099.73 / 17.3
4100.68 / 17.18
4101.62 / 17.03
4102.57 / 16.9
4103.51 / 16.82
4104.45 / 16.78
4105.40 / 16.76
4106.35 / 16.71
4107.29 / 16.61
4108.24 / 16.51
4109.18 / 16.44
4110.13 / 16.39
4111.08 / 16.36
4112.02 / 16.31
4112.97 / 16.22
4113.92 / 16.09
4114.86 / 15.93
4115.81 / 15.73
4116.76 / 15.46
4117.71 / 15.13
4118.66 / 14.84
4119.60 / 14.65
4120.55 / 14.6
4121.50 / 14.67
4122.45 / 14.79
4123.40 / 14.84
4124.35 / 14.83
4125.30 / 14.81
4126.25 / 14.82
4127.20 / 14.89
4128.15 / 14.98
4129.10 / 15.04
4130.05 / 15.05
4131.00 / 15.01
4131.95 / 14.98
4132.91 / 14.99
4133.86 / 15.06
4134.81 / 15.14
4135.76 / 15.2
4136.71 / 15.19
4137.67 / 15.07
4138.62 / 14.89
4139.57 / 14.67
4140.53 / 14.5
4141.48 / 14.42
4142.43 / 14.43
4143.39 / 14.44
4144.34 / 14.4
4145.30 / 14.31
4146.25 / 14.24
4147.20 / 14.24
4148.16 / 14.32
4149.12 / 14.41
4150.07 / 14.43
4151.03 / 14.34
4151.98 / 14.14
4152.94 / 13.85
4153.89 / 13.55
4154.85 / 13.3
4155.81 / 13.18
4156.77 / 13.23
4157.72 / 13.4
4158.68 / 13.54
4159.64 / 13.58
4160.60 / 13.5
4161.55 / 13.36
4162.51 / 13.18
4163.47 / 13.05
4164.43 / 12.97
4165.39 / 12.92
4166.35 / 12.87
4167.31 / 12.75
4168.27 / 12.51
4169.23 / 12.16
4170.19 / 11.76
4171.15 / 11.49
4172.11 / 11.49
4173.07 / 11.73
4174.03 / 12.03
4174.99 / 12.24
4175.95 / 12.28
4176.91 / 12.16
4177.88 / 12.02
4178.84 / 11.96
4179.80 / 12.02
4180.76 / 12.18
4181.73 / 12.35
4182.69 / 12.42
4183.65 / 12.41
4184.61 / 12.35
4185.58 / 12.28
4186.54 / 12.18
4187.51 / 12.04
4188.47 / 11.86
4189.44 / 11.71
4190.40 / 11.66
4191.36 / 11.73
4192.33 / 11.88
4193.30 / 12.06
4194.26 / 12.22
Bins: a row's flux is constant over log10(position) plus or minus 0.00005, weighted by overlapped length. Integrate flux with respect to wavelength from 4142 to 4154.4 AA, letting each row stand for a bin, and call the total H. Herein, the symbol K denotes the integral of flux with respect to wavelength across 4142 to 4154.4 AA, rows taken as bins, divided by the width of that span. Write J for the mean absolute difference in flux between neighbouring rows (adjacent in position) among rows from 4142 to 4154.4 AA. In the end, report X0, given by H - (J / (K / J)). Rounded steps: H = 176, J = 0.11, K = 14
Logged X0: 176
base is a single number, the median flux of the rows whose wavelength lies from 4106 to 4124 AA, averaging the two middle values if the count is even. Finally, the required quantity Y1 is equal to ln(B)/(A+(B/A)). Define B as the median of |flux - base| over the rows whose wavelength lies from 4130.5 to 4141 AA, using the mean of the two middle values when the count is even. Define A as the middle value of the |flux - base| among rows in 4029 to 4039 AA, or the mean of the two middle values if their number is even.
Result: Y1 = -0.01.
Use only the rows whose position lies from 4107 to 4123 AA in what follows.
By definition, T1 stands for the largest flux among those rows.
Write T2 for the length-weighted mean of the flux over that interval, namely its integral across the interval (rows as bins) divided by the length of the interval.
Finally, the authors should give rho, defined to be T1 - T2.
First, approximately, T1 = 16.61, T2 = 16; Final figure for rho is 0.9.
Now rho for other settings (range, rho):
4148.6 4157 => 0.6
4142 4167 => 0.7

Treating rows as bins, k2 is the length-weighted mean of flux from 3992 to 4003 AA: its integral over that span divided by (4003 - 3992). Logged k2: 61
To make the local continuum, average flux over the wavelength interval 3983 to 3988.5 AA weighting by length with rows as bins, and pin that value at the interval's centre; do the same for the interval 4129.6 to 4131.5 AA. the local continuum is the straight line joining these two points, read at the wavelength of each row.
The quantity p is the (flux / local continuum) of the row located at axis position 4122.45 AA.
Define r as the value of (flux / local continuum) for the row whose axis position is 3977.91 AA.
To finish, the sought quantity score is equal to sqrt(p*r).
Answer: 0.68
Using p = 0.8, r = 0.593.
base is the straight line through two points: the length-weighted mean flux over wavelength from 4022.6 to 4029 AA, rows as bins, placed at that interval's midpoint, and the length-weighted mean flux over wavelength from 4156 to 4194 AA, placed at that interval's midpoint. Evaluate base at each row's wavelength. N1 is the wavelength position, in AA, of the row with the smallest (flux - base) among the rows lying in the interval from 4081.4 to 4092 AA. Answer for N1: 4091.24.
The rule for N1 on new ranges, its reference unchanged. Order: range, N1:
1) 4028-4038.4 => 4037.90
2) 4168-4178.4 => 4171.15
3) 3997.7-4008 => 4007.33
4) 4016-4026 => 4025.83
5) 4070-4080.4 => 4071.51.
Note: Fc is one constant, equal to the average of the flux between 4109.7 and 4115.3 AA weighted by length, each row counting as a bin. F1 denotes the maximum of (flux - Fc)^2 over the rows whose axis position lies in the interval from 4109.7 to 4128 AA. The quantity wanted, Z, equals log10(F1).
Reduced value 0.4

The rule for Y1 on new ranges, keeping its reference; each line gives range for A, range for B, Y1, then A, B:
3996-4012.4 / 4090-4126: 0.00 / 31.5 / 1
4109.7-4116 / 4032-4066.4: 0.09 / 0.3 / 5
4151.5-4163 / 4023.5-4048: 0.37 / 2.5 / 8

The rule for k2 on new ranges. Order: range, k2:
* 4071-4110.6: 19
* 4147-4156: 14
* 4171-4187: 12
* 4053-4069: 20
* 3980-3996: 73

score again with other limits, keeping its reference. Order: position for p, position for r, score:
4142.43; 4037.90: 0.72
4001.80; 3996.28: 0.75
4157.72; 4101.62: 1.73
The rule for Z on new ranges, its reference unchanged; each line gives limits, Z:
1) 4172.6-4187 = 1.3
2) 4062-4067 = 1.7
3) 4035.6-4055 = 1.7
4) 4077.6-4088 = 1.3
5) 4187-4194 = 1.3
